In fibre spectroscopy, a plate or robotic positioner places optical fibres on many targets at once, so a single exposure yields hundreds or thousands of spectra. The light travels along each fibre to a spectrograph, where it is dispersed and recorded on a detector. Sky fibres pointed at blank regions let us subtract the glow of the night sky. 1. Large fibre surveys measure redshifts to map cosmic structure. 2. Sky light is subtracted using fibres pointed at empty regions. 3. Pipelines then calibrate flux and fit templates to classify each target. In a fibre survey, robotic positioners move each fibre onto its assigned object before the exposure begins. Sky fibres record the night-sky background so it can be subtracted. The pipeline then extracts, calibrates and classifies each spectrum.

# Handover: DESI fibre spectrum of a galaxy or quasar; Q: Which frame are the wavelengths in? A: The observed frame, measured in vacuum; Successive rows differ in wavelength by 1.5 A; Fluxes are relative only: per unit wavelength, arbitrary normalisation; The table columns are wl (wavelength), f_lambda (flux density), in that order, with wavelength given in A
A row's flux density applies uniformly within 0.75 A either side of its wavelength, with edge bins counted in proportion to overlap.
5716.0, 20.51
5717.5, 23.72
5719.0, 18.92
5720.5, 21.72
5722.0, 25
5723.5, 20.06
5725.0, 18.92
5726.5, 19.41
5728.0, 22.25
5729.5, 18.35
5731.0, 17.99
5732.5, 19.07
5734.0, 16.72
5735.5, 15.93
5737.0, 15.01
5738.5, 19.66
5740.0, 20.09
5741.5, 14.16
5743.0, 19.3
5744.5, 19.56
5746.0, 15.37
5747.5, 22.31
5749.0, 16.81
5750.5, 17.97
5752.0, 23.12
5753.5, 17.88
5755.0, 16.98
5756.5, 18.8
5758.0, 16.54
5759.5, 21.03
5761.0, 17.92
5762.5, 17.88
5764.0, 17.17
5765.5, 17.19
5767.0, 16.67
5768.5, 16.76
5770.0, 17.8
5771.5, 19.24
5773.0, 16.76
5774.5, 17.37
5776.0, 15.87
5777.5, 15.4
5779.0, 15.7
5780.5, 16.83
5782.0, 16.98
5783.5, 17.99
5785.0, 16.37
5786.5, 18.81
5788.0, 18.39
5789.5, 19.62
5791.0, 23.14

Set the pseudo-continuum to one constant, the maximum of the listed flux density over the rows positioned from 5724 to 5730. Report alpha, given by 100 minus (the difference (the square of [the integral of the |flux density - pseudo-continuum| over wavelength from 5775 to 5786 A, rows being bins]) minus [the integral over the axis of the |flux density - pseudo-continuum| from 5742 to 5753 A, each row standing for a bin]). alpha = -3831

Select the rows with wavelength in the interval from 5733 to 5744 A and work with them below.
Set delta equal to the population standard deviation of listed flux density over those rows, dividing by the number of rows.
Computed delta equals 2.2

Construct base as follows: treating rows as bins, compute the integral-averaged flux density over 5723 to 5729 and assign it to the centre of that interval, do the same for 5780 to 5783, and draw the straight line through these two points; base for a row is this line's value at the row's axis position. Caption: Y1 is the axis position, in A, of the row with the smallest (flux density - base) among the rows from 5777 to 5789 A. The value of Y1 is 5777.5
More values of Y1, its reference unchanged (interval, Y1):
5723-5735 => 5734.0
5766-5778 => 5777.5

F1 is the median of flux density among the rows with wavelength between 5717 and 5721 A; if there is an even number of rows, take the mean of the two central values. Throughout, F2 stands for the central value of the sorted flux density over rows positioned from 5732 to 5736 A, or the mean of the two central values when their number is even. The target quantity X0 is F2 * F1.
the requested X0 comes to 363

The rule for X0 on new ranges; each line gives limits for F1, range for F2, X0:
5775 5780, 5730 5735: 282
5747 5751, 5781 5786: 305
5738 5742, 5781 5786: 334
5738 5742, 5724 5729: 382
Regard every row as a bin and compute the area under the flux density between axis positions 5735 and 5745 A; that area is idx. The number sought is 177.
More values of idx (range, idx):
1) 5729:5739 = 175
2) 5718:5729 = 230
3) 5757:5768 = 195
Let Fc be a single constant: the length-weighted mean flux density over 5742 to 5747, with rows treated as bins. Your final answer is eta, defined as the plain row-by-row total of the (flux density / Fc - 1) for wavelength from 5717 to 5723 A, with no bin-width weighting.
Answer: 0.94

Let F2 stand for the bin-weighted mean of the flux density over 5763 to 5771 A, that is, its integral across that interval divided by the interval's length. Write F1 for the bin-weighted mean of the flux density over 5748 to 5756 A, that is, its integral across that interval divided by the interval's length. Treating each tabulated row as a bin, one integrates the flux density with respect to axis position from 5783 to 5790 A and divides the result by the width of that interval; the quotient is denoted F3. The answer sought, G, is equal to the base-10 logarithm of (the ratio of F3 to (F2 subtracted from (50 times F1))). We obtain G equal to -1.70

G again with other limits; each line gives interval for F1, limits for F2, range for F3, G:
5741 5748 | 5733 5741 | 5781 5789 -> -1.70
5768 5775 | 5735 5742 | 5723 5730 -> -1.64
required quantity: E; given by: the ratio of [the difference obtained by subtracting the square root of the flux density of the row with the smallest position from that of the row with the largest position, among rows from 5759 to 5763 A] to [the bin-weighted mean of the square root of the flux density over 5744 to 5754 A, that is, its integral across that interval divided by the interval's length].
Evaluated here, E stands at -0.08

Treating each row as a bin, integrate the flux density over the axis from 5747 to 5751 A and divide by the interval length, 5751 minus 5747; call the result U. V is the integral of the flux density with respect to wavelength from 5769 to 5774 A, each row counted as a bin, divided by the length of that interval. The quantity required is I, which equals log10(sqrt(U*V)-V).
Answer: -0.3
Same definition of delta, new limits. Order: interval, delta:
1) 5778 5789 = 1.0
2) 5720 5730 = 2.2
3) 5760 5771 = 0.5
